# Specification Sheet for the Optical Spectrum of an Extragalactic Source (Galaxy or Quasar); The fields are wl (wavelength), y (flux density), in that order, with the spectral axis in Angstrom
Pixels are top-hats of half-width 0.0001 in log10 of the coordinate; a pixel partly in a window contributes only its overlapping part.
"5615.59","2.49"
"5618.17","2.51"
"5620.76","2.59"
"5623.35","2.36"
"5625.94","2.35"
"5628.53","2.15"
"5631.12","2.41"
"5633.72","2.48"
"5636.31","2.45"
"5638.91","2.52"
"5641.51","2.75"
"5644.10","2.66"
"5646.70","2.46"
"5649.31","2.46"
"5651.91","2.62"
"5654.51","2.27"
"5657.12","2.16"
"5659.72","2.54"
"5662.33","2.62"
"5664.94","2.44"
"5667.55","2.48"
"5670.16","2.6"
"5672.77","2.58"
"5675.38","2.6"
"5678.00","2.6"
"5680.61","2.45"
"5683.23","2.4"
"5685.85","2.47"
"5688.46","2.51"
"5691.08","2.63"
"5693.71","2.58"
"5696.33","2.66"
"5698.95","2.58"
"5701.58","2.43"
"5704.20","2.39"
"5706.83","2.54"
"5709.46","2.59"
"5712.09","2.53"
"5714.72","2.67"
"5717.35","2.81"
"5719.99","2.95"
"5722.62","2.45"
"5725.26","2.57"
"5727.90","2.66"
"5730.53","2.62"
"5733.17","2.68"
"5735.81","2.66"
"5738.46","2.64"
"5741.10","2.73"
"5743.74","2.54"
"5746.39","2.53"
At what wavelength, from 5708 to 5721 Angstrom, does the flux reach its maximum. 5719.99 Angstrom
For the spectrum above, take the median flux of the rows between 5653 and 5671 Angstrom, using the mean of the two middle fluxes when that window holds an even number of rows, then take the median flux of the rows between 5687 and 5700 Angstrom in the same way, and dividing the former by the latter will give 0.961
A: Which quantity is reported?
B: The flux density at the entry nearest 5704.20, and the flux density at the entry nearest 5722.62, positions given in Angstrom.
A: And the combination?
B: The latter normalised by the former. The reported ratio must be 1.03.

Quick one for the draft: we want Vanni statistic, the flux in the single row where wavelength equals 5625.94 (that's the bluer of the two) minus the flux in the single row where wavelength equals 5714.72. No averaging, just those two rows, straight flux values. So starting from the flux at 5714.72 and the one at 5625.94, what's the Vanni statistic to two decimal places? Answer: -0.32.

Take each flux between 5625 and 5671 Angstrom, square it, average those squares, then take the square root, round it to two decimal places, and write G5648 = 2.47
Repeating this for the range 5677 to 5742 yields 2.60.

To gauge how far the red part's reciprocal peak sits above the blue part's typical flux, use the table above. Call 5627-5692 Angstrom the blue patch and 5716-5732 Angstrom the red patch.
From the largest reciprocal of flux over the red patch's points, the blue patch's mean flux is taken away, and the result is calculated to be -2.08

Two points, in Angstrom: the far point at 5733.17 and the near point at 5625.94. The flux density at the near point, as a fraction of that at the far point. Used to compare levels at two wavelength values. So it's 0.88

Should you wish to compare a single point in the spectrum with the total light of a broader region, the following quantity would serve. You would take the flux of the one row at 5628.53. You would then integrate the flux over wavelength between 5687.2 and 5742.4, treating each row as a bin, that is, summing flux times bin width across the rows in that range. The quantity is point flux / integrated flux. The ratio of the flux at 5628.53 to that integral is 0.015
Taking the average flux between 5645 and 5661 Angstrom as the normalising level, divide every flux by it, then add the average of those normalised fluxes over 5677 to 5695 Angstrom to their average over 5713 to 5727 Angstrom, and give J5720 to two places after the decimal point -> 2.15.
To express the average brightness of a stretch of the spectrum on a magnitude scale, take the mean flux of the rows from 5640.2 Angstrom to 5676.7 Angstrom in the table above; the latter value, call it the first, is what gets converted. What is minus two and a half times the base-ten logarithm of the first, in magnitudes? -1.00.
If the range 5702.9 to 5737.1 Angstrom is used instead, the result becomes -1.05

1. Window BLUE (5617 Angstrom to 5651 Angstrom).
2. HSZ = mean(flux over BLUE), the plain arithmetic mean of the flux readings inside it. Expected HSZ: 2.47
